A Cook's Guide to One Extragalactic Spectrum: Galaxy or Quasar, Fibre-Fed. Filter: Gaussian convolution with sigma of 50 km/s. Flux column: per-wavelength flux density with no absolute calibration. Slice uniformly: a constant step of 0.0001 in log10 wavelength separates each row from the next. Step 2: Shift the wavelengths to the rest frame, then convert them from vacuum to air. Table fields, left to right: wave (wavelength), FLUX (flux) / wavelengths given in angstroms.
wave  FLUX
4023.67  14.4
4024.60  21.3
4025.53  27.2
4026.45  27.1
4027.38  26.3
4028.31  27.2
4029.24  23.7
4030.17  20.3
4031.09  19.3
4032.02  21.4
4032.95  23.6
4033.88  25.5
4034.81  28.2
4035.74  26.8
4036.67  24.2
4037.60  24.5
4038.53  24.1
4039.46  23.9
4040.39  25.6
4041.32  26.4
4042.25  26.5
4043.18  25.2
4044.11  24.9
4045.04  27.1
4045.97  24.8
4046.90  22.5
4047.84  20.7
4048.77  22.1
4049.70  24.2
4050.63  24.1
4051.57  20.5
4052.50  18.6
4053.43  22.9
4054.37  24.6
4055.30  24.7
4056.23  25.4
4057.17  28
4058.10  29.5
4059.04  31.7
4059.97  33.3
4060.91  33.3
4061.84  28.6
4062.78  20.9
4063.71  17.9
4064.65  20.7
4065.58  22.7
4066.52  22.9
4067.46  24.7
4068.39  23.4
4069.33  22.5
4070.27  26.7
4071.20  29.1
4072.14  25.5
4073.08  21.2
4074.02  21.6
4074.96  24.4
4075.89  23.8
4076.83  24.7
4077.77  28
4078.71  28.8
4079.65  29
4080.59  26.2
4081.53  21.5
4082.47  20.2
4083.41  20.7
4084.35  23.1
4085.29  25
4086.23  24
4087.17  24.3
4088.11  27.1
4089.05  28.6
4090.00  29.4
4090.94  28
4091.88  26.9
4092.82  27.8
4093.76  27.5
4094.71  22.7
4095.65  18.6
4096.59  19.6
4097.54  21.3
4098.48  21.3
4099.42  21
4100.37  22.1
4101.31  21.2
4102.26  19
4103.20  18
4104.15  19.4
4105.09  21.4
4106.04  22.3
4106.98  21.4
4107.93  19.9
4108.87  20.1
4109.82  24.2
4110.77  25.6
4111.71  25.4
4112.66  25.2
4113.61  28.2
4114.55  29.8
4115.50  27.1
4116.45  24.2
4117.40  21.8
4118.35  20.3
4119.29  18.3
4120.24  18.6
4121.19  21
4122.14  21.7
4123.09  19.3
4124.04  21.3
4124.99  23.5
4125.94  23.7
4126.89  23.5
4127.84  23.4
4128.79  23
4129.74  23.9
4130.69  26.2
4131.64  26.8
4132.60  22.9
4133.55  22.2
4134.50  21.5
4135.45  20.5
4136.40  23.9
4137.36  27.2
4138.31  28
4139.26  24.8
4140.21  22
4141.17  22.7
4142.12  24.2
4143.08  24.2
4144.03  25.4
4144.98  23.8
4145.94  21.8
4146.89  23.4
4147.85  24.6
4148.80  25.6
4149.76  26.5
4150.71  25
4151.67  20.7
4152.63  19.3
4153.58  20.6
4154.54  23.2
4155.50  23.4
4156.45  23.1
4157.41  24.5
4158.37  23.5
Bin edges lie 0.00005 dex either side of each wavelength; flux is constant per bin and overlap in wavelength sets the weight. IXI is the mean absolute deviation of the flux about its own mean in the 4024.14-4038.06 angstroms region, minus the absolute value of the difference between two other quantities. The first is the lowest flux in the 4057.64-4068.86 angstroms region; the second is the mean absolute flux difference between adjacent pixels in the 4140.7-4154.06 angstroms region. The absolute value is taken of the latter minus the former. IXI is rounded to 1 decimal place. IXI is -14.1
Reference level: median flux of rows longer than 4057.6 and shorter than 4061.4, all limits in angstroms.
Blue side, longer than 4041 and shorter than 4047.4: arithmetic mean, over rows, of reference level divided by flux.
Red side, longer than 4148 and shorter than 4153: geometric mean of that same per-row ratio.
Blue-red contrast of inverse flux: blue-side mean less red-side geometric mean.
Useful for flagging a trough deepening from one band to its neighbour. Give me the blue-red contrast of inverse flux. -0.11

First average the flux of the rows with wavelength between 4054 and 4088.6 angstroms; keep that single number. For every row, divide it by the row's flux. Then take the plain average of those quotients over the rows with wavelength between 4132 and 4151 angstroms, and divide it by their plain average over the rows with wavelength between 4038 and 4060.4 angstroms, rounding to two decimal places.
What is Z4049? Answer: 1.03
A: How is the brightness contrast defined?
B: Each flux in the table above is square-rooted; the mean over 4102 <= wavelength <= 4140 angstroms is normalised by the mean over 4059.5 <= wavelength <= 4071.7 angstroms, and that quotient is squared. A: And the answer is 0.92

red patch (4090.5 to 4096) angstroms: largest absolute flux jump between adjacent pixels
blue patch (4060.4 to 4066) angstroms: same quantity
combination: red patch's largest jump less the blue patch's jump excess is -2.9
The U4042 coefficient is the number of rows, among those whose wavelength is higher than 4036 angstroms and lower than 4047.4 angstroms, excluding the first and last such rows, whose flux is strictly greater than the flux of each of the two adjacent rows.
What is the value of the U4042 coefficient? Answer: 3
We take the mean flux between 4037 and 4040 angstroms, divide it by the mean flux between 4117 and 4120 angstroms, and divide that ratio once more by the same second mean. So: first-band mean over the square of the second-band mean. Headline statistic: 0.060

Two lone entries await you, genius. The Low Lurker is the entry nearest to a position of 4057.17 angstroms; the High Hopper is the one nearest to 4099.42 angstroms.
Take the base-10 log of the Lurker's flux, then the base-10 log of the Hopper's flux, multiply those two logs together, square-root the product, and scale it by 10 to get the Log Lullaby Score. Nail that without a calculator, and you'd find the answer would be 13.8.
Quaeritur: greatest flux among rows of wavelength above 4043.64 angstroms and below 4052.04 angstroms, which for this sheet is 27.1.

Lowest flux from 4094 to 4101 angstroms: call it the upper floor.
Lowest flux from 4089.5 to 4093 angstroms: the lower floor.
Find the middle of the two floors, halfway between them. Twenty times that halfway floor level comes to 455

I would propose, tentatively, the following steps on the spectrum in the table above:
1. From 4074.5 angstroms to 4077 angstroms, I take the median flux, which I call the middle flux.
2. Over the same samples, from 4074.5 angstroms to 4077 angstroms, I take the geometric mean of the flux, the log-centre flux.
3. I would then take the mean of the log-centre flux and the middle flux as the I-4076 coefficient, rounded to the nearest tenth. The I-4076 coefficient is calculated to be 24.3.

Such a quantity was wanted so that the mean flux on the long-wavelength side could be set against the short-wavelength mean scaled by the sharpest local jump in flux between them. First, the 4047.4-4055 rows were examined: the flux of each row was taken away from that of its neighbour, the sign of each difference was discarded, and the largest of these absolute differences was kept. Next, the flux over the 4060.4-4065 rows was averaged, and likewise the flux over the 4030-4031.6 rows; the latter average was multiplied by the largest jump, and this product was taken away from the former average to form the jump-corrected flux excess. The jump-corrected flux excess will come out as -61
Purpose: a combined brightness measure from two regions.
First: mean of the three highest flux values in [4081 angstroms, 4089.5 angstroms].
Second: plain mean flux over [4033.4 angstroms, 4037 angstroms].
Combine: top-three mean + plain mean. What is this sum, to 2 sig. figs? 53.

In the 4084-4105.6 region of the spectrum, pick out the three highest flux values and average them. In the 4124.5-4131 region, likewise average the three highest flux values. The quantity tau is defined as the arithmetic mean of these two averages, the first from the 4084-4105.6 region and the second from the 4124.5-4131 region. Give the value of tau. 27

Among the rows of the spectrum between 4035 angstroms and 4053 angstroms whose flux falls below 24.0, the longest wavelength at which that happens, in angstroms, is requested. 4052.50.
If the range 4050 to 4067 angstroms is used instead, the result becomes 4066.52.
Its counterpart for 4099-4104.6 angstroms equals 4104.15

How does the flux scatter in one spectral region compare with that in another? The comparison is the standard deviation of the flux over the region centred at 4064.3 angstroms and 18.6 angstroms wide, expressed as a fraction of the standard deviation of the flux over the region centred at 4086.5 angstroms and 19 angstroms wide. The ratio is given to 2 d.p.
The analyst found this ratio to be 1.31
